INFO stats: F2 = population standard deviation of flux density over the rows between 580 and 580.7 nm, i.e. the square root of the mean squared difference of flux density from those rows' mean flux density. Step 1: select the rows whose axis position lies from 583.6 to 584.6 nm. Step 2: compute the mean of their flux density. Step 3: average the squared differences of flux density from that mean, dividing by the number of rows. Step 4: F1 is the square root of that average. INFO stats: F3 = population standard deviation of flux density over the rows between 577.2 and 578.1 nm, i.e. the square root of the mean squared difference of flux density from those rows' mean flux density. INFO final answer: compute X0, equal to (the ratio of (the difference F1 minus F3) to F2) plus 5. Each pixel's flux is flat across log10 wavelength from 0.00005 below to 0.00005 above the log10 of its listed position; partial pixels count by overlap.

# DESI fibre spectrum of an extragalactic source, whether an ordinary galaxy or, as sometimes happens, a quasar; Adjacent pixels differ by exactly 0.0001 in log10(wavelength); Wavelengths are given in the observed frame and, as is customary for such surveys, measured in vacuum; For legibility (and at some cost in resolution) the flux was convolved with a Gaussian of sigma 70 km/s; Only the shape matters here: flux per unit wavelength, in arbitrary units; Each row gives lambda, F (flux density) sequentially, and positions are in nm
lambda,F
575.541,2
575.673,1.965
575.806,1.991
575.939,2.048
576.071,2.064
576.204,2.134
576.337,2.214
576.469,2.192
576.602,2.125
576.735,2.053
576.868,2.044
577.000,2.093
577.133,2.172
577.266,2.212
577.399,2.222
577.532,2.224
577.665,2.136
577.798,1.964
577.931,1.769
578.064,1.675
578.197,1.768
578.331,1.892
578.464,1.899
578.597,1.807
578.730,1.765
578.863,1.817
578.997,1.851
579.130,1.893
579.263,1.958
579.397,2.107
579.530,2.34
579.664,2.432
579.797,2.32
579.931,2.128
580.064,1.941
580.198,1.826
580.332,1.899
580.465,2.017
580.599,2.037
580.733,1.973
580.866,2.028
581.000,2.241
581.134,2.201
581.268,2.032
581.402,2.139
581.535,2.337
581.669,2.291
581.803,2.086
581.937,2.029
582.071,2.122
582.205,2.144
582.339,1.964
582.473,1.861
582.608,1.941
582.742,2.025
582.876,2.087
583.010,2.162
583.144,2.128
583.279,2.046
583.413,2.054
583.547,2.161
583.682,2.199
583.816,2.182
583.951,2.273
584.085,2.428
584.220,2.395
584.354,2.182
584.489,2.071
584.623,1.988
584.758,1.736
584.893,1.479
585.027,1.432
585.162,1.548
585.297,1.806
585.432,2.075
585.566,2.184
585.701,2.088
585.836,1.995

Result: 3.8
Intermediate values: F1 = 0.12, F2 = 0.077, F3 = 0.213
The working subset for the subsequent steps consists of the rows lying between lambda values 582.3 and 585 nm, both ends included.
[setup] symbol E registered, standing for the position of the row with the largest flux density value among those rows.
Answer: 584.085 nm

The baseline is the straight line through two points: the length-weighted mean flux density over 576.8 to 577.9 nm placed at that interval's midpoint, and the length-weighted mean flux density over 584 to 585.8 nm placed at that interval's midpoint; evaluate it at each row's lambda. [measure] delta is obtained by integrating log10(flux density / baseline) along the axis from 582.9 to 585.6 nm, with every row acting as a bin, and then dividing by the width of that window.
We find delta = 0.007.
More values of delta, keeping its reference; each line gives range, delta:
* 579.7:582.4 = 0.009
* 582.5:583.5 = 0.012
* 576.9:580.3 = -0.021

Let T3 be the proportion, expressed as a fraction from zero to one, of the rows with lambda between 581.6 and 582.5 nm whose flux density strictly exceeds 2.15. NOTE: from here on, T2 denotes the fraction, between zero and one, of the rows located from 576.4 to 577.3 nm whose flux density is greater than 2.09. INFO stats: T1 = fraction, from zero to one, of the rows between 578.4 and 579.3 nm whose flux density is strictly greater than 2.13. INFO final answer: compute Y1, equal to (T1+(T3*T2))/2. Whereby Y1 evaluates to 0.05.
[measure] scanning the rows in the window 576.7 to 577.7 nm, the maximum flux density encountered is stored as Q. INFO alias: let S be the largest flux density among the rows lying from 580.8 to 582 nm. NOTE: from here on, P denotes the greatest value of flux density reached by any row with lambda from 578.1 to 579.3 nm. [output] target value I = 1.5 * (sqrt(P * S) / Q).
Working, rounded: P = 1.958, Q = 2.224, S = 2.337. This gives 1.44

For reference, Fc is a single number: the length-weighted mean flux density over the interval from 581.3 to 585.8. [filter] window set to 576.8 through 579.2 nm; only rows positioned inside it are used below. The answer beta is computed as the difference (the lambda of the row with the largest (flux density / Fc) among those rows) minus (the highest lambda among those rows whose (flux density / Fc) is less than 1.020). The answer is -1.60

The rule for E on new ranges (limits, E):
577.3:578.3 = 577.532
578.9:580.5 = 579.664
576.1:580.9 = 579.664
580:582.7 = 581.535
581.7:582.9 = 582.205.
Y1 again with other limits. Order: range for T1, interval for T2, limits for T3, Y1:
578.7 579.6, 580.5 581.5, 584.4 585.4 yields 0.07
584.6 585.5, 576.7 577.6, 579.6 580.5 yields 0.10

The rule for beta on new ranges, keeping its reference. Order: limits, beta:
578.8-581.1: -1.20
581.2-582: -0.40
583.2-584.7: -0.54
